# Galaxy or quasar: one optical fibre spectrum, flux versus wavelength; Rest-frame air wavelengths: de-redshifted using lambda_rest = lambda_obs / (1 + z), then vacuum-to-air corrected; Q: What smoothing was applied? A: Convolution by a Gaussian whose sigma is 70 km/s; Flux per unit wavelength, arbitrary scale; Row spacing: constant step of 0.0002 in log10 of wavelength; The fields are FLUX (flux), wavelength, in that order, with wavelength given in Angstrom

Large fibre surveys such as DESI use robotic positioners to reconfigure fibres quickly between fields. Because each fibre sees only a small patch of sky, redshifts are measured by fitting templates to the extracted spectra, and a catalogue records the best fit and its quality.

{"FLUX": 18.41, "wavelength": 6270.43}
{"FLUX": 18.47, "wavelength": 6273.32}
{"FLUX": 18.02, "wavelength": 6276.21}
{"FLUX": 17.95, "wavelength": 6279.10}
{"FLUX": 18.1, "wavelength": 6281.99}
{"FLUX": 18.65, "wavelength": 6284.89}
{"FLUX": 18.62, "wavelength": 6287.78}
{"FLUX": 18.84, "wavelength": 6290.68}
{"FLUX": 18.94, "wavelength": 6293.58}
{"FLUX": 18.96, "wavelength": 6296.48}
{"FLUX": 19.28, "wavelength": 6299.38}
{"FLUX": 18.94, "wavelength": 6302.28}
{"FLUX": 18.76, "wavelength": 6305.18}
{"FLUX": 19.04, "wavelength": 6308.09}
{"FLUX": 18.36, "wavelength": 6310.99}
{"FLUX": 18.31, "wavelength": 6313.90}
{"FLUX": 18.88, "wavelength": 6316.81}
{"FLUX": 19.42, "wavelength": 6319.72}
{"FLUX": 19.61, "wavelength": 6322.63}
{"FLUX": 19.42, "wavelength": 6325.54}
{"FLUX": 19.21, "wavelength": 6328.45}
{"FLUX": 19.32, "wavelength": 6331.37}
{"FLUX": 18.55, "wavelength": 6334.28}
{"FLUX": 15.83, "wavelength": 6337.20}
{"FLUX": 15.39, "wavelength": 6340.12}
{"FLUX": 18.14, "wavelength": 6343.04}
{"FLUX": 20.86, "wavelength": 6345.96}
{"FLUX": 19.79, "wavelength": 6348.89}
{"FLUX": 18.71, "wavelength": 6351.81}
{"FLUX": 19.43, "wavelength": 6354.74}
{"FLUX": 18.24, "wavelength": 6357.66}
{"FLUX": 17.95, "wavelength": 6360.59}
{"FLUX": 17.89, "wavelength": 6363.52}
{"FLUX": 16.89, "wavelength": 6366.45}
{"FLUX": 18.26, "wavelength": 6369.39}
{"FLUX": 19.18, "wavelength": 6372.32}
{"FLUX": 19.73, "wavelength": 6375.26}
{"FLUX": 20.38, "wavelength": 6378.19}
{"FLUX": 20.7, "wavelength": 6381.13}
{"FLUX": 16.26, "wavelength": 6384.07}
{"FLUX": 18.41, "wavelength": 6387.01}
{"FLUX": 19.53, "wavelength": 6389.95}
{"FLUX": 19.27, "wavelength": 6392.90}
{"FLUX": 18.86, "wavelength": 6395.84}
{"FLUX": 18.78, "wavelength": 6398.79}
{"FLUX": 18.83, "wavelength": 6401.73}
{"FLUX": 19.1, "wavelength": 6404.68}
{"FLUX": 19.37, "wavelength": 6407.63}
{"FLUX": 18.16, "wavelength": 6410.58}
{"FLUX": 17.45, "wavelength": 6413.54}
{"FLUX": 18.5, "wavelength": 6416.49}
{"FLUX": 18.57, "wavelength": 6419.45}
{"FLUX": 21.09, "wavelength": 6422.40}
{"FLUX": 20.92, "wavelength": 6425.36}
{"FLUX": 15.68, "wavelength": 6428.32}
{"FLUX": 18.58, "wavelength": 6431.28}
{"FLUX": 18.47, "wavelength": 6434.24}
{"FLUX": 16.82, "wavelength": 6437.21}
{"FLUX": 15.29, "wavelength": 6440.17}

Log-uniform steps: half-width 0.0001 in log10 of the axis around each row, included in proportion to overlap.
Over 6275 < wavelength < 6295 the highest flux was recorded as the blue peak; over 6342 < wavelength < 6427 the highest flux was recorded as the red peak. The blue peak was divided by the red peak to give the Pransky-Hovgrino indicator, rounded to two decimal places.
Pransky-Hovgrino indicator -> 0.90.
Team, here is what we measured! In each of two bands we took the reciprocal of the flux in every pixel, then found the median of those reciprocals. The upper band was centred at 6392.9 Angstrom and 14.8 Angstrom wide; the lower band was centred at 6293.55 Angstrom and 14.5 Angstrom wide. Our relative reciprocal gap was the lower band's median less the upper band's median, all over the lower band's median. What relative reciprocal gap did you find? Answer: 0.00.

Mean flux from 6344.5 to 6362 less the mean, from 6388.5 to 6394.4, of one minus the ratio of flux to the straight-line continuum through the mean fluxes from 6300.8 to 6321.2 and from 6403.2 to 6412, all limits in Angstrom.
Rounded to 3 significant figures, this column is 19.2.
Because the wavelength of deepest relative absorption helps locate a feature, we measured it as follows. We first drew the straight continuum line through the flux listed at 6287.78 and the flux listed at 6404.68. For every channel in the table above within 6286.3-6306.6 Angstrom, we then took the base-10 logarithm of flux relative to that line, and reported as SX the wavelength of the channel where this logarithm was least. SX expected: 6287.78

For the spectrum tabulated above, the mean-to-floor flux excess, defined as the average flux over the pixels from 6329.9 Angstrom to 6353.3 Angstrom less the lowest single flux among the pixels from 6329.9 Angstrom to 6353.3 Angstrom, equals 2.9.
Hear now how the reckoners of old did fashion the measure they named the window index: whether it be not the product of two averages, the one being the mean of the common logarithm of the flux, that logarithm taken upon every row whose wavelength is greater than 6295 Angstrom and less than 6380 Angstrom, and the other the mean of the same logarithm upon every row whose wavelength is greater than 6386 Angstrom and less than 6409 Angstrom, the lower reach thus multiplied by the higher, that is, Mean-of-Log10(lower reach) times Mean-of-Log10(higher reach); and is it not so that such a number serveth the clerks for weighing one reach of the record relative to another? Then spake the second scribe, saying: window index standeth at 1.63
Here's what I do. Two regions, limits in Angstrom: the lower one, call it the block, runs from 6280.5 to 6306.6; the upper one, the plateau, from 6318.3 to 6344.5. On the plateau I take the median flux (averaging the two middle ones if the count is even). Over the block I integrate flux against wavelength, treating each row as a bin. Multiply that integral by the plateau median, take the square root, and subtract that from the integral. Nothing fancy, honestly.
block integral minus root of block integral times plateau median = 393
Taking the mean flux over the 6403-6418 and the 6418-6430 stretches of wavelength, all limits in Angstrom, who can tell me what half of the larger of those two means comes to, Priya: 9.53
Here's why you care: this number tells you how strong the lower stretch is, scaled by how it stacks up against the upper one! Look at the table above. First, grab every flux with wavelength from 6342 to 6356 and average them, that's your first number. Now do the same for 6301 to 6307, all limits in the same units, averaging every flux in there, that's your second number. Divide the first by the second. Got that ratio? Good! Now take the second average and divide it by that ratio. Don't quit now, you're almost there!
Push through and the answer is 18.3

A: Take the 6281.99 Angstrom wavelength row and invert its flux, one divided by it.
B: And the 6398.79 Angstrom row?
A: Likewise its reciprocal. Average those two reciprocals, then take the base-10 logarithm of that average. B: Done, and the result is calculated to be -1.27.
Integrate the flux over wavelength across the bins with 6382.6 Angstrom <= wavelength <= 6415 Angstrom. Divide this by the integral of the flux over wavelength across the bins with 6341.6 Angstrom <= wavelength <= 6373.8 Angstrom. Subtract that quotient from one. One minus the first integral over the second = 0.000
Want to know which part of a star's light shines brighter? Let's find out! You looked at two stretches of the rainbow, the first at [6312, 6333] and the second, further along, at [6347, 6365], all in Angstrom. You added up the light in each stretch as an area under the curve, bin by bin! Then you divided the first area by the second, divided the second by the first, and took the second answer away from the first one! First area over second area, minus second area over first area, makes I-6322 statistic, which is 0.4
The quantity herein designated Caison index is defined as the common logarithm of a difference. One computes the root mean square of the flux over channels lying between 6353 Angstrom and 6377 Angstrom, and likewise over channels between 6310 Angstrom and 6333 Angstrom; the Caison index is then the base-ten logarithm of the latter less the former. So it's -0.22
